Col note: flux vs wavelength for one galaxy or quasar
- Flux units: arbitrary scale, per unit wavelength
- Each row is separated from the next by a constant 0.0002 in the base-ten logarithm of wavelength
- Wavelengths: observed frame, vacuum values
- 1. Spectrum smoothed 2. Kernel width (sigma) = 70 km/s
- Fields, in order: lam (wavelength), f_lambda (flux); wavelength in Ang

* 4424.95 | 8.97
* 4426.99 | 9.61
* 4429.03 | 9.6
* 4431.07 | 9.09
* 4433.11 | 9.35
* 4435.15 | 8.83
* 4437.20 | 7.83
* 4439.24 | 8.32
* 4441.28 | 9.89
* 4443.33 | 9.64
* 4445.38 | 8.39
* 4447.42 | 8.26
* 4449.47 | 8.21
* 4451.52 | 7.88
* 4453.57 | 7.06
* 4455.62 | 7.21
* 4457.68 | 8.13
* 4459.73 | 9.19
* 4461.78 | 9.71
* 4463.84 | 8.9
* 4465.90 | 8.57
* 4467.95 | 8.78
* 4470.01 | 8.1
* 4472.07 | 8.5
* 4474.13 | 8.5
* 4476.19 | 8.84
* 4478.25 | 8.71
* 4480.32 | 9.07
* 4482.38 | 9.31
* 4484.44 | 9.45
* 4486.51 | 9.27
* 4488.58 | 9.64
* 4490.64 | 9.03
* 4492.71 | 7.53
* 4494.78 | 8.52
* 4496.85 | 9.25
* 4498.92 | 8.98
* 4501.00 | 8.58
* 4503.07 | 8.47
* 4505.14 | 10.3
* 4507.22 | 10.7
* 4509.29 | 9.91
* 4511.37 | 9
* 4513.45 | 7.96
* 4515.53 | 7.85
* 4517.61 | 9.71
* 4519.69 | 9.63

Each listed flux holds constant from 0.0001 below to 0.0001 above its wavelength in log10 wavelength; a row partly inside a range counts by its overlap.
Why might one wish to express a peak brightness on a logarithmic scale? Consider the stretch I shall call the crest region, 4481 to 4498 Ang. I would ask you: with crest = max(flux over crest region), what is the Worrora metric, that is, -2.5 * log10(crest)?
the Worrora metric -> -2.460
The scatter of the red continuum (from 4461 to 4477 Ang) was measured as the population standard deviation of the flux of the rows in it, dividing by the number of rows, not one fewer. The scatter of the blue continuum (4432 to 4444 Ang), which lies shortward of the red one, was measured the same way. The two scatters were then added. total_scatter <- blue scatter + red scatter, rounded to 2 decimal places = 1.17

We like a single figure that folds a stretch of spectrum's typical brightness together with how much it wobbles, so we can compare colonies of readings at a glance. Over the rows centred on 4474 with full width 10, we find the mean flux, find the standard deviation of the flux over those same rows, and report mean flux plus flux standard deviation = 8.8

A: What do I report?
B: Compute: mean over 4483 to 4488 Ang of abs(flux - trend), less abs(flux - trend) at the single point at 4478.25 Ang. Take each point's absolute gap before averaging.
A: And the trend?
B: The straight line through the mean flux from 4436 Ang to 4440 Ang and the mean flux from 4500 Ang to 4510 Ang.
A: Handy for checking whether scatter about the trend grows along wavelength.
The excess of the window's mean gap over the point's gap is -0.1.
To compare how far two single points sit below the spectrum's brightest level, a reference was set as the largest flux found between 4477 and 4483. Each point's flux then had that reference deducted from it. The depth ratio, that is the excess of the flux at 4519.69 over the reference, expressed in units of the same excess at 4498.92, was -1.0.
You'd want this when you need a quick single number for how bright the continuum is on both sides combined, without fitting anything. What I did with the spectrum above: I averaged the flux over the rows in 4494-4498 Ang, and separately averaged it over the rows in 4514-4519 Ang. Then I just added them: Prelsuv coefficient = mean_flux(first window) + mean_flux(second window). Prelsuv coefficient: 17.7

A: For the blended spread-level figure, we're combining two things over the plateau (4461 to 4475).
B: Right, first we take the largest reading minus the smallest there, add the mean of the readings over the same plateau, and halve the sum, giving 5.2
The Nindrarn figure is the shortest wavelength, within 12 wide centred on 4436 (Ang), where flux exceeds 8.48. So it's 4431.07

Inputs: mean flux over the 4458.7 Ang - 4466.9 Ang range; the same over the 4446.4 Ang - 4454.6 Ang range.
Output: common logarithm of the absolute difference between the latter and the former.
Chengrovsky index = 0.09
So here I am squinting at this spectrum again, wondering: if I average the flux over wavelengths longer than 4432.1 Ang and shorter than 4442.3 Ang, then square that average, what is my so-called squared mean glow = 78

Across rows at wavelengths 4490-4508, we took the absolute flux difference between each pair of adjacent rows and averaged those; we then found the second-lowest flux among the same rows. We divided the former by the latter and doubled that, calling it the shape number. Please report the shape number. 0.18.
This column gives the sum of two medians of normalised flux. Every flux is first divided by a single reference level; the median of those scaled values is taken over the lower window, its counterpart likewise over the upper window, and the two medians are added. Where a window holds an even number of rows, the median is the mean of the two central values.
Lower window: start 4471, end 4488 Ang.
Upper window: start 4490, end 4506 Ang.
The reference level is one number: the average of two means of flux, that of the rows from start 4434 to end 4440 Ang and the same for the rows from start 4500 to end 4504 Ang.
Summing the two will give 2.10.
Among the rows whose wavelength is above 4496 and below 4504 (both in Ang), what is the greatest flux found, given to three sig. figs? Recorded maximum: 9.25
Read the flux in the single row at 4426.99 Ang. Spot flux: 9.61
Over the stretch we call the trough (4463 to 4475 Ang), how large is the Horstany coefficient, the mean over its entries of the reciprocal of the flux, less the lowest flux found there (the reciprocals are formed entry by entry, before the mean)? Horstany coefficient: -8.0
